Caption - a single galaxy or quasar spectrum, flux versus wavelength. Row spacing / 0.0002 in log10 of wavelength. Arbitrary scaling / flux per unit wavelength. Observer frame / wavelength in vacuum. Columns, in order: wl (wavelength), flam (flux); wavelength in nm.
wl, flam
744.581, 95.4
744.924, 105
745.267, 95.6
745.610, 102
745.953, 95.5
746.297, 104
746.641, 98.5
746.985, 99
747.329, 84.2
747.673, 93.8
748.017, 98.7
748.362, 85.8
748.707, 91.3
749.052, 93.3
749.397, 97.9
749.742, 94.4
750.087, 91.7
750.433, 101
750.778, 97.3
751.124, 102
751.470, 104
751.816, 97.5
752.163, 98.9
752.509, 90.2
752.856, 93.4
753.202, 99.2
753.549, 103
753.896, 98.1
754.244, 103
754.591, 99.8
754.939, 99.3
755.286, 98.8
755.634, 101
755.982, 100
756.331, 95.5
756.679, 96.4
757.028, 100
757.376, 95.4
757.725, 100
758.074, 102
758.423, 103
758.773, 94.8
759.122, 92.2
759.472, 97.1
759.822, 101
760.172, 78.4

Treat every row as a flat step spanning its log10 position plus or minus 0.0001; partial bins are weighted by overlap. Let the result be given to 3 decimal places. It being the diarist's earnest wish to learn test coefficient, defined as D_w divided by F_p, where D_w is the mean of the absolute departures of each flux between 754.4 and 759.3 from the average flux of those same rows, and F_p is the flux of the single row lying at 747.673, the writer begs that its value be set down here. 0.027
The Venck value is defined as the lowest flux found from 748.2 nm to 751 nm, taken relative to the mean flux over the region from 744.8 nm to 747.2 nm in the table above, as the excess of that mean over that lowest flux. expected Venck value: 14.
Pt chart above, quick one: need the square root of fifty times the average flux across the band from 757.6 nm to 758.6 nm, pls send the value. 71.3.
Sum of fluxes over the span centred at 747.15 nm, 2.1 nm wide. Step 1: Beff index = 578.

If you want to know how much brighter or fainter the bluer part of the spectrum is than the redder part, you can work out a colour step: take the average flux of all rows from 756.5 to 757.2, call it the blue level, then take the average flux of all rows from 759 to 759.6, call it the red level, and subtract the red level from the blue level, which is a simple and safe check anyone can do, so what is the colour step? 3.5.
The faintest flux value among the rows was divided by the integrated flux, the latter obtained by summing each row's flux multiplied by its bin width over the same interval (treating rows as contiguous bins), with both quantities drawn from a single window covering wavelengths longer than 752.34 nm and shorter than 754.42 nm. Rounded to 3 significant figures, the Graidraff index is 0.443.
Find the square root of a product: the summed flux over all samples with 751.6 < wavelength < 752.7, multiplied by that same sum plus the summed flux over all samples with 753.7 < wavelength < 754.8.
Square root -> 410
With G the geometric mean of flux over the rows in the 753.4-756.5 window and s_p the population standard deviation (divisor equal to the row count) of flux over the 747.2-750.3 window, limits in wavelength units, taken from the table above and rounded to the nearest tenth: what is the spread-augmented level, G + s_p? 104.4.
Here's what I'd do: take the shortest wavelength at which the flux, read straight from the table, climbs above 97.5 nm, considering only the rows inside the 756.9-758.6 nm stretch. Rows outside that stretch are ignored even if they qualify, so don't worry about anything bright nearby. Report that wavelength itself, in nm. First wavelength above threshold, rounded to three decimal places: 757.028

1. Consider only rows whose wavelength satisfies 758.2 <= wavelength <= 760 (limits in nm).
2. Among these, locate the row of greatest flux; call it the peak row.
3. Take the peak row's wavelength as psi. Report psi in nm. 758.423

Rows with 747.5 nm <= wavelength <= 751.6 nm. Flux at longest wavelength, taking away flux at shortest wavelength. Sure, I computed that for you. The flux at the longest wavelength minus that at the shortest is 10.2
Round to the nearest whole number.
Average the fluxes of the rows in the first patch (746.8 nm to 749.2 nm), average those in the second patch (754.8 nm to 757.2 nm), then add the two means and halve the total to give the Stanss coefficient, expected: 96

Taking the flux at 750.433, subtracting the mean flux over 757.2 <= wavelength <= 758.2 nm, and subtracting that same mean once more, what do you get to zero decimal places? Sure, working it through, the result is -97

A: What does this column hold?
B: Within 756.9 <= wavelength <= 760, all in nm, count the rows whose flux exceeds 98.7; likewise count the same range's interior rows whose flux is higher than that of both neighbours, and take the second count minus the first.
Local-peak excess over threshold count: -4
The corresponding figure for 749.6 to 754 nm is -2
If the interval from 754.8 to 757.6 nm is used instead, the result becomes -3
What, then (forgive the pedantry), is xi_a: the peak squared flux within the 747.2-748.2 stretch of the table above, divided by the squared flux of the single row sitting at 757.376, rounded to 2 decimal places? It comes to 1.07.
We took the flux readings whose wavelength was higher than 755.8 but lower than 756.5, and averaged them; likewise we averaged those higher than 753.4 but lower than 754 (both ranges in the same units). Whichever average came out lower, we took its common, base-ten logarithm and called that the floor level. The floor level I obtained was 1.99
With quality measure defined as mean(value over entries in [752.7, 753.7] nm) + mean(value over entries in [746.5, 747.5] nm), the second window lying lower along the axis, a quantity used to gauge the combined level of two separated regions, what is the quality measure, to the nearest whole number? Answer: 192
